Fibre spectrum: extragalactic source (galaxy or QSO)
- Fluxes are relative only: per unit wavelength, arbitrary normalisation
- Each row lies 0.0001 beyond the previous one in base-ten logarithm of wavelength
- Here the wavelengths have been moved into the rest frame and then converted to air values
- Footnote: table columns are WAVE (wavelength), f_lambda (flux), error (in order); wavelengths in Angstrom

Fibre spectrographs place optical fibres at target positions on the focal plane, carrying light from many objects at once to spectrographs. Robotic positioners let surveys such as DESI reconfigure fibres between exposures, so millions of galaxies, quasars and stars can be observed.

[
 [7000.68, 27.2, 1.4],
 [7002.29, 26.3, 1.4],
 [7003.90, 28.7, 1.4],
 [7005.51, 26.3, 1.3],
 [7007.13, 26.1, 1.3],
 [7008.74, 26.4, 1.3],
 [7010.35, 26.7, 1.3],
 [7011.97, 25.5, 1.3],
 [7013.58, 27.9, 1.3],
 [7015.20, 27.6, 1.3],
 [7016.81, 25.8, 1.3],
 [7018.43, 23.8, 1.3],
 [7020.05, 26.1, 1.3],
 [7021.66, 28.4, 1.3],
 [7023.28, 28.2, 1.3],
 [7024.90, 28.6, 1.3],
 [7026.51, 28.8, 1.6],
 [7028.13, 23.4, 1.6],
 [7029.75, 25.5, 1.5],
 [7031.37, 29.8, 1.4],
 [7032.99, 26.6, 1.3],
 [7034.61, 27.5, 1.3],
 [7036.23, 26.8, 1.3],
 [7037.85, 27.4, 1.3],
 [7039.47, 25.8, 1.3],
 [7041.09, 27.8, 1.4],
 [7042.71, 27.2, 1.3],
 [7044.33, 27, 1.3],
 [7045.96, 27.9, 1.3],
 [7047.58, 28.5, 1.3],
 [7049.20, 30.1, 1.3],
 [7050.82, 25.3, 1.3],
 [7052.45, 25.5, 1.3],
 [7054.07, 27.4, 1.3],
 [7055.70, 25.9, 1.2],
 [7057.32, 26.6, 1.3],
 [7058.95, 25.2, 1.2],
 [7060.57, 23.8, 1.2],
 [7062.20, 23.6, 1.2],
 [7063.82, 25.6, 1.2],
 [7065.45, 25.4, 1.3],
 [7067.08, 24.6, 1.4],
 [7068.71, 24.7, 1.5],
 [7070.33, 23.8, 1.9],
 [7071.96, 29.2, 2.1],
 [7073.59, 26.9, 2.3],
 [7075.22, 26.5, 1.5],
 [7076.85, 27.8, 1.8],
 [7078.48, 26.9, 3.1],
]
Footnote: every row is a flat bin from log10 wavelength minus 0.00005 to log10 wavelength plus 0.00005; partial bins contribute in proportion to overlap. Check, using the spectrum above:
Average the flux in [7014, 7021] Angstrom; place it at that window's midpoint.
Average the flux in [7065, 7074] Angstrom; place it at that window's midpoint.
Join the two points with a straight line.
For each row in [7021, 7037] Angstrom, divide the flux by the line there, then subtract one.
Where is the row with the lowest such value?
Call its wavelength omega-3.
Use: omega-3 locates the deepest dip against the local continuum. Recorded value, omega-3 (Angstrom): 7028.13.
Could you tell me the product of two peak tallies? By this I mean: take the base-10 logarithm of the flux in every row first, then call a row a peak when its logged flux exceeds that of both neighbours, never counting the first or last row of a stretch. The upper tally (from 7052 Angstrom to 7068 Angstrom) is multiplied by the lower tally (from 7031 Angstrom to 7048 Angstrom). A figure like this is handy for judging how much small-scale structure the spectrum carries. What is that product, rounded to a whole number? 9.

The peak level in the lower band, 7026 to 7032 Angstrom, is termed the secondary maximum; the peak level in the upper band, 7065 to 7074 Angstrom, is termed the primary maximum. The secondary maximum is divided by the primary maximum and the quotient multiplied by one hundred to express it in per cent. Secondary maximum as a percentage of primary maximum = 102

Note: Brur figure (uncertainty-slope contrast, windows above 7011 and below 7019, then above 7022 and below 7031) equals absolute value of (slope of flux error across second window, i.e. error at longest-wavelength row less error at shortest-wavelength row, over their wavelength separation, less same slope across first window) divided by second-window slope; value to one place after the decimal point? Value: 1.0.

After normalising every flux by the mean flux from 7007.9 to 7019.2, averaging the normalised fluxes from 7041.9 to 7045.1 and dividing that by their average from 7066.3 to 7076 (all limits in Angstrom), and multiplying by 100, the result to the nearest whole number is 104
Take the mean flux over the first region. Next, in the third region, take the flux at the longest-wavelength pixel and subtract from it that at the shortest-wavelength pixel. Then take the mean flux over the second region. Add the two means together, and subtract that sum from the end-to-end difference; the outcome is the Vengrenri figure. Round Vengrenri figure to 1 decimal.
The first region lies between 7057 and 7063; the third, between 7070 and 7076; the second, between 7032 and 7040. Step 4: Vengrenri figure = -48.9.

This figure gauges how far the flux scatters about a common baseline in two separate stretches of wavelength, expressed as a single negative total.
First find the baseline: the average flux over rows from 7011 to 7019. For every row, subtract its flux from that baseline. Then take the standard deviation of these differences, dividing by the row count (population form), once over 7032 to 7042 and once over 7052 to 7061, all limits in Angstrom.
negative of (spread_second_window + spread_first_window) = -1.80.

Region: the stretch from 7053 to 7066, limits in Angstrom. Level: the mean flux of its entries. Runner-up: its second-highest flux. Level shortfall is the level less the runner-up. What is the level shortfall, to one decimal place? -1.2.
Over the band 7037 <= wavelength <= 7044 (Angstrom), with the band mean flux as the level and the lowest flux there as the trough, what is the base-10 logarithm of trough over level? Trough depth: -0.021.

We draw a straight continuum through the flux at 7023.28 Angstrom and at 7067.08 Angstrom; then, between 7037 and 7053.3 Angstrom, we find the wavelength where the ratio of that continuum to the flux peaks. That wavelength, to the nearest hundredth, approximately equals 7039.47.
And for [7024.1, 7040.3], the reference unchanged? 7028.13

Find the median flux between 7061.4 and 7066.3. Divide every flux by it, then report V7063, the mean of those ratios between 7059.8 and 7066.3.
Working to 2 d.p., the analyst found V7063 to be 0.97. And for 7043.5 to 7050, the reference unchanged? 1.12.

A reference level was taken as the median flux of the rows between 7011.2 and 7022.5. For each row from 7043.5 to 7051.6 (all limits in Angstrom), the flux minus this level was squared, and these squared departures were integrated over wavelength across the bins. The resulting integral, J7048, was 43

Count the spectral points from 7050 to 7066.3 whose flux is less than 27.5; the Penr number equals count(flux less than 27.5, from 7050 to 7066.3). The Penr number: 10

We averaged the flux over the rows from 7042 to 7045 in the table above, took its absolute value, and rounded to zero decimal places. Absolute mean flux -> 27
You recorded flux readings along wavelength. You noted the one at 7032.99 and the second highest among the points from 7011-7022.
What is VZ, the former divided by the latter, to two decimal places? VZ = 0.95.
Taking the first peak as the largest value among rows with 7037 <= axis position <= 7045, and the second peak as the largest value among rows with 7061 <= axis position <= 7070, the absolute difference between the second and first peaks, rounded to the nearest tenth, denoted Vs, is 2.2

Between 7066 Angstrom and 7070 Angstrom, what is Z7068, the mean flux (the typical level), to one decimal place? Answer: 24.6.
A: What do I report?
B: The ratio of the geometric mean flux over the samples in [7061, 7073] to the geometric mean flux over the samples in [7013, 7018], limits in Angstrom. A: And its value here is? 0.93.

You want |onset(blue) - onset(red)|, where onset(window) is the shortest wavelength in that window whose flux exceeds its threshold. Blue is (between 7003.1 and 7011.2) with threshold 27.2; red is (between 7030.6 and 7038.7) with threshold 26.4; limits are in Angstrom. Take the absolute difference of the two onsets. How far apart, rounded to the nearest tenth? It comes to 27.5 Angstrom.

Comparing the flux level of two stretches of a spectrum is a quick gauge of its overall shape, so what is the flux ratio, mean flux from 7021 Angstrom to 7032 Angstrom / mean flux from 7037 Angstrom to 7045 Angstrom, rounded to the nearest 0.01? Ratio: 1.02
